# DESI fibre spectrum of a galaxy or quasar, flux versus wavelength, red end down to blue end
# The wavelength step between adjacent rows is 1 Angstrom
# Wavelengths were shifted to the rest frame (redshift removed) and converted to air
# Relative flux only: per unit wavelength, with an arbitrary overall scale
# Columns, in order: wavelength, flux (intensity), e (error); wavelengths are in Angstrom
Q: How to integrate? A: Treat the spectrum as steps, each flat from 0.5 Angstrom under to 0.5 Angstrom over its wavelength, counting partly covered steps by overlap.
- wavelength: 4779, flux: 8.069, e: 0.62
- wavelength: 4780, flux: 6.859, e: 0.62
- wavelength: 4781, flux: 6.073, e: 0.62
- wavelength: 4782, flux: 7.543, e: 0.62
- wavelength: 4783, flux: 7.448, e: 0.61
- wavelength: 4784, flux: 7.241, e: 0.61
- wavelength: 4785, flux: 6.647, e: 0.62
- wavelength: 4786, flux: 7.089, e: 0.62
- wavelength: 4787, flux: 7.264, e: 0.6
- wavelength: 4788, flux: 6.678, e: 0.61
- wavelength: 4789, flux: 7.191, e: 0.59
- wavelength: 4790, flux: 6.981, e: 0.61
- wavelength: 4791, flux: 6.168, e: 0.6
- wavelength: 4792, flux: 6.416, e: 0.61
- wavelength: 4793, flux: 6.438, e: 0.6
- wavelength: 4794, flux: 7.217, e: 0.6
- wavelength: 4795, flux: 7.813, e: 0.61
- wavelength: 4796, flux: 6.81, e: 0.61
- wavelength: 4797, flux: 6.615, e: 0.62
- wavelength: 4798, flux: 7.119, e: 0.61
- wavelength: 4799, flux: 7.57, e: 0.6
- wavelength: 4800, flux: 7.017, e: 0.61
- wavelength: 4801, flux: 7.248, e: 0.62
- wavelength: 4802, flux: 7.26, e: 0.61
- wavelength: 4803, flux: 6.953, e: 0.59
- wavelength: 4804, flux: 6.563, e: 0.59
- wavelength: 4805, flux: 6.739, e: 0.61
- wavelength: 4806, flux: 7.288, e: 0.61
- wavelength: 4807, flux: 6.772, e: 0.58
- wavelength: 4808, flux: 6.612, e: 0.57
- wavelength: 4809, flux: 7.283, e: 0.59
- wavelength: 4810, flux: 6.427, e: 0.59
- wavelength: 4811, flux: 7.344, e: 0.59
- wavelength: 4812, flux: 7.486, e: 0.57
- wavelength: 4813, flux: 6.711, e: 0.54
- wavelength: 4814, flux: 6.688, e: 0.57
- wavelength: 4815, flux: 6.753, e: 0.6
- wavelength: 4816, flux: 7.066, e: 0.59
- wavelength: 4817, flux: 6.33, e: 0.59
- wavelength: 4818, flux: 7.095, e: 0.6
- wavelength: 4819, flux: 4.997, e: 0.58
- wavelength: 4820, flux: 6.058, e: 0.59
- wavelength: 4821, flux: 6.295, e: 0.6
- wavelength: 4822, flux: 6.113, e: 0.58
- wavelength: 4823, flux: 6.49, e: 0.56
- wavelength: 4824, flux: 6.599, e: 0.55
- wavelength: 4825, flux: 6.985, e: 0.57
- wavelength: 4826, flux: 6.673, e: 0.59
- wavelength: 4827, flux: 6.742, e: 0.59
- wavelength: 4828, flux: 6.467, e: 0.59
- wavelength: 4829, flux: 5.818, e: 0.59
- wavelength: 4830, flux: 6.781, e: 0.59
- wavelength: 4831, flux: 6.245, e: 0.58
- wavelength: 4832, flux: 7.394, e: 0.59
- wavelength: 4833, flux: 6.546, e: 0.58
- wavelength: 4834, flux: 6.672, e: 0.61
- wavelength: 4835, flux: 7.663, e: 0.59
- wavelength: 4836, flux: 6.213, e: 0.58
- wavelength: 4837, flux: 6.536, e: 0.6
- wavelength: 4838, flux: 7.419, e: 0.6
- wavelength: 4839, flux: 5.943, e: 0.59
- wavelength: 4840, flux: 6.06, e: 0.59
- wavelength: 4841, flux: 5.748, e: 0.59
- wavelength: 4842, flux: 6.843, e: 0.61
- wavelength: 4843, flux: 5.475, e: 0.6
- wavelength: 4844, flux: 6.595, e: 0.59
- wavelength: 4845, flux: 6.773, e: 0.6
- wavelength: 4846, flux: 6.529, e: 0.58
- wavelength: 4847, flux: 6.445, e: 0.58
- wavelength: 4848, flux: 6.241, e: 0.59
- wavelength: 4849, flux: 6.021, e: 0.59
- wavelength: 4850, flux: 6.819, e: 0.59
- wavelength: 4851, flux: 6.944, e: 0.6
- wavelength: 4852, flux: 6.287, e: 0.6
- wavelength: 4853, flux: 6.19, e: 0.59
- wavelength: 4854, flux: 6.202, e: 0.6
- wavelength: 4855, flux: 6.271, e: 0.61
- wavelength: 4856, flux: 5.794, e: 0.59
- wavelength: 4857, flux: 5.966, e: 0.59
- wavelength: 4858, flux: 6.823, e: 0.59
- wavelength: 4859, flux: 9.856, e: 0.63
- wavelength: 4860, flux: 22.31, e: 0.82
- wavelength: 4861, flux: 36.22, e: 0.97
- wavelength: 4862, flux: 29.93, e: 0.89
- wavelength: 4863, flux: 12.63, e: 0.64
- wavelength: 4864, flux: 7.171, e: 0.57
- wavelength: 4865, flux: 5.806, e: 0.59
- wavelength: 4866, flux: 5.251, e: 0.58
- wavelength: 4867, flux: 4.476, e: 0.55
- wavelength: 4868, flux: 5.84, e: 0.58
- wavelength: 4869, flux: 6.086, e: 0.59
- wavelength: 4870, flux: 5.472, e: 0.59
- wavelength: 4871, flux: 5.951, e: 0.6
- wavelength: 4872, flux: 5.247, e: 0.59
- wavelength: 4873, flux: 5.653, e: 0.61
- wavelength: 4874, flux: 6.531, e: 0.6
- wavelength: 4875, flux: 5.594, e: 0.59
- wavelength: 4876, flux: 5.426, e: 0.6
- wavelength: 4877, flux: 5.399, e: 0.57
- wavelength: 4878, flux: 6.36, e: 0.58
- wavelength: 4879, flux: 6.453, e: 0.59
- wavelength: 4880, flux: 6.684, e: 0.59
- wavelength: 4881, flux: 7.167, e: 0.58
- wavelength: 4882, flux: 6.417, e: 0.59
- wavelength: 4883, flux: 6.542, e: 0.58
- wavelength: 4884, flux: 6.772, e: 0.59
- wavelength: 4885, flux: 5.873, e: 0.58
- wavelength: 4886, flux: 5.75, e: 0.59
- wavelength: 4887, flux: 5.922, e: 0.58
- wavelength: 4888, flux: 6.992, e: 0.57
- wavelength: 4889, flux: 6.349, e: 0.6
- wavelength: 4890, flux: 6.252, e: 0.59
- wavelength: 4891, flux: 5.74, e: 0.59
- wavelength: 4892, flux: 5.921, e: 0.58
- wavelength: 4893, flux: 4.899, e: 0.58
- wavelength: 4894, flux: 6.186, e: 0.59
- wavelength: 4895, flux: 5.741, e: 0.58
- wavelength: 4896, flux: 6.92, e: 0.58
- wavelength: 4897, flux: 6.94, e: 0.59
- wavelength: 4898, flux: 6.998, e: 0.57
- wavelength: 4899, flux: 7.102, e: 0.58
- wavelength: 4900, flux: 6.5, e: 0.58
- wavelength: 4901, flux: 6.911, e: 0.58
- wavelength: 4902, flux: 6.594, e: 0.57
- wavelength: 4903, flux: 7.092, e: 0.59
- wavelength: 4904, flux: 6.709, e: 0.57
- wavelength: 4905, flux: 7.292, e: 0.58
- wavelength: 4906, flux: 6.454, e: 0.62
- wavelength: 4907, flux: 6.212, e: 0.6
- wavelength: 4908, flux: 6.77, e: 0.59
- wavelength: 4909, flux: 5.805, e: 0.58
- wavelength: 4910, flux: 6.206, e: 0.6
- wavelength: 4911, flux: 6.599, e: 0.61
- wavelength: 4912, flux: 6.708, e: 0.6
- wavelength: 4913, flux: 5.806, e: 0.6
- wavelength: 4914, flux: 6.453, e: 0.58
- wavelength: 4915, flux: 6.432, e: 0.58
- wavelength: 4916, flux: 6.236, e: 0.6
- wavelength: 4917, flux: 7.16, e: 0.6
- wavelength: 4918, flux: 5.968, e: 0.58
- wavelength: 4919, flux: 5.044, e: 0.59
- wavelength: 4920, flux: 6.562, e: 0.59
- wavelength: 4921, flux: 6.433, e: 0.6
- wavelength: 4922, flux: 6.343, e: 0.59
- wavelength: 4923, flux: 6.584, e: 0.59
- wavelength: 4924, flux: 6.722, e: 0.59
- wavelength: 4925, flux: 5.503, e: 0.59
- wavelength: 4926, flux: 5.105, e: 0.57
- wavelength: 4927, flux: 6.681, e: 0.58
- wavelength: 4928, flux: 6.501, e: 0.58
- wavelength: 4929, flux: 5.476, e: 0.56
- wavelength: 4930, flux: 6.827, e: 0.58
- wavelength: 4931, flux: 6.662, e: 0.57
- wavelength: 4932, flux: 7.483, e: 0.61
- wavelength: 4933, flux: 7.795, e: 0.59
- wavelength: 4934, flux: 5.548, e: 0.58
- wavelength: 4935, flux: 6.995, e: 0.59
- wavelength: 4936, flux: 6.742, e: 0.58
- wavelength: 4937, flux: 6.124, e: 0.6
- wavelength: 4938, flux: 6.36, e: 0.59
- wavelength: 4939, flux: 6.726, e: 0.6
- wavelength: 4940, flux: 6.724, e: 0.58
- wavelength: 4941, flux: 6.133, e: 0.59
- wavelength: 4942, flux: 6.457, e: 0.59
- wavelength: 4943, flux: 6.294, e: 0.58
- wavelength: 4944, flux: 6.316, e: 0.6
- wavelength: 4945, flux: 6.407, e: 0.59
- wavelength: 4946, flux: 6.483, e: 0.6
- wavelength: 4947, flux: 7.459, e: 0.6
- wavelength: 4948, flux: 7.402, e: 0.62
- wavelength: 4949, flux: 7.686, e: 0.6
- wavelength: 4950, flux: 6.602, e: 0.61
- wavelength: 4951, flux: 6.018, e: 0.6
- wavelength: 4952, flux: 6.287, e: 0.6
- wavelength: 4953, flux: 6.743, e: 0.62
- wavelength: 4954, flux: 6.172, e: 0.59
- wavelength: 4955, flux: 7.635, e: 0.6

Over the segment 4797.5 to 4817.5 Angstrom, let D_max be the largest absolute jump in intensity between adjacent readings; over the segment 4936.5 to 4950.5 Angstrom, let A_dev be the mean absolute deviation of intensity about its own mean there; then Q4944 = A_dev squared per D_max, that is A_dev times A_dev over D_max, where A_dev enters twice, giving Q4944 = 0.165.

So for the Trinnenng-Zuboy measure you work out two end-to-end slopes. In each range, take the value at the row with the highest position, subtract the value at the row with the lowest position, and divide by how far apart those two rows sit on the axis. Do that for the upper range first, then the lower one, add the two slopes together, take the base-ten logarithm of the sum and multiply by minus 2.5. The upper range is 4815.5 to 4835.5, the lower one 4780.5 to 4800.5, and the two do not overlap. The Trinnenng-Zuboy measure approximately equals 2.7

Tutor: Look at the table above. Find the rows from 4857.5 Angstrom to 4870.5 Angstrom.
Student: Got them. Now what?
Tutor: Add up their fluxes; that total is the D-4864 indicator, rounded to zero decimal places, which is 158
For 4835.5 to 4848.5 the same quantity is 83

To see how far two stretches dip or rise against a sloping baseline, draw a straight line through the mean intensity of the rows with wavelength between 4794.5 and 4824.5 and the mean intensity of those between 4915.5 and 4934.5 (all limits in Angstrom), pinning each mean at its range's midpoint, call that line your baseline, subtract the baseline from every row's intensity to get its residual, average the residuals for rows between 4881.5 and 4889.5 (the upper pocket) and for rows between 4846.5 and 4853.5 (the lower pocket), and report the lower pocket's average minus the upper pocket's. 0.0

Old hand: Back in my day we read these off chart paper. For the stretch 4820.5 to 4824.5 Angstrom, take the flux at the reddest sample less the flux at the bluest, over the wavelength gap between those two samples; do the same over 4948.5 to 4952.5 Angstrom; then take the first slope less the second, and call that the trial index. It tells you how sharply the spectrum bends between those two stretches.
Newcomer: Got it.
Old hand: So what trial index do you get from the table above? 0.6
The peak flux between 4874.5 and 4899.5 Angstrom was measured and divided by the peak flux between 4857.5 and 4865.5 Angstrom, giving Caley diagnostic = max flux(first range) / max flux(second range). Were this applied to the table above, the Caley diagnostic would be 0.2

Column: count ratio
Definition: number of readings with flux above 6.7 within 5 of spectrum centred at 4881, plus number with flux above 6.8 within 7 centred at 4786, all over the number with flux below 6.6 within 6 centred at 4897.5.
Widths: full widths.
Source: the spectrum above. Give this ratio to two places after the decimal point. 3.00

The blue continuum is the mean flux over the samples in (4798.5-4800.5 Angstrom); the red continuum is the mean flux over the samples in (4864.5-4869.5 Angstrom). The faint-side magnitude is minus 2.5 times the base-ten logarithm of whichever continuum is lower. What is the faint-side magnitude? -1.85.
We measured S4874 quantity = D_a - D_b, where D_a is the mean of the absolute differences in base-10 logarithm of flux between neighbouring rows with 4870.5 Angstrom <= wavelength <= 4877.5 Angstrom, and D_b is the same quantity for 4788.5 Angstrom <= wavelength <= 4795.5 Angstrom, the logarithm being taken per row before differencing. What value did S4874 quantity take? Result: 0.011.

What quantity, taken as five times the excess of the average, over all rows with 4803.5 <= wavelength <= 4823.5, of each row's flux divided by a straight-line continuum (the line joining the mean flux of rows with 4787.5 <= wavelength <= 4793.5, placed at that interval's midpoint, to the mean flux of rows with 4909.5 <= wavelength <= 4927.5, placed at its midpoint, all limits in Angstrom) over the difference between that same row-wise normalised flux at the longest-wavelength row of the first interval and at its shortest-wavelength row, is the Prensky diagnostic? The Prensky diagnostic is 5.1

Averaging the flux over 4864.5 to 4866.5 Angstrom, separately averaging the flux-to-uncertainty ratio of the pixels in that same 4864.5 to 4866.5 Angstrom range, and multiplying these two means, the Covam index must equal 52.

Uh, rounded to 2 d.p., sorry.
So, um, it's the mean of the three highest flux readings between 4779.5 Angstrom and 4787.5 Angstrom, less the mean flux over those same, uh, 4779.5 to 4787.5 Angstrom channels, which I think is 0.40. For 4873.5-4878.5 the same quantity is 0.30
